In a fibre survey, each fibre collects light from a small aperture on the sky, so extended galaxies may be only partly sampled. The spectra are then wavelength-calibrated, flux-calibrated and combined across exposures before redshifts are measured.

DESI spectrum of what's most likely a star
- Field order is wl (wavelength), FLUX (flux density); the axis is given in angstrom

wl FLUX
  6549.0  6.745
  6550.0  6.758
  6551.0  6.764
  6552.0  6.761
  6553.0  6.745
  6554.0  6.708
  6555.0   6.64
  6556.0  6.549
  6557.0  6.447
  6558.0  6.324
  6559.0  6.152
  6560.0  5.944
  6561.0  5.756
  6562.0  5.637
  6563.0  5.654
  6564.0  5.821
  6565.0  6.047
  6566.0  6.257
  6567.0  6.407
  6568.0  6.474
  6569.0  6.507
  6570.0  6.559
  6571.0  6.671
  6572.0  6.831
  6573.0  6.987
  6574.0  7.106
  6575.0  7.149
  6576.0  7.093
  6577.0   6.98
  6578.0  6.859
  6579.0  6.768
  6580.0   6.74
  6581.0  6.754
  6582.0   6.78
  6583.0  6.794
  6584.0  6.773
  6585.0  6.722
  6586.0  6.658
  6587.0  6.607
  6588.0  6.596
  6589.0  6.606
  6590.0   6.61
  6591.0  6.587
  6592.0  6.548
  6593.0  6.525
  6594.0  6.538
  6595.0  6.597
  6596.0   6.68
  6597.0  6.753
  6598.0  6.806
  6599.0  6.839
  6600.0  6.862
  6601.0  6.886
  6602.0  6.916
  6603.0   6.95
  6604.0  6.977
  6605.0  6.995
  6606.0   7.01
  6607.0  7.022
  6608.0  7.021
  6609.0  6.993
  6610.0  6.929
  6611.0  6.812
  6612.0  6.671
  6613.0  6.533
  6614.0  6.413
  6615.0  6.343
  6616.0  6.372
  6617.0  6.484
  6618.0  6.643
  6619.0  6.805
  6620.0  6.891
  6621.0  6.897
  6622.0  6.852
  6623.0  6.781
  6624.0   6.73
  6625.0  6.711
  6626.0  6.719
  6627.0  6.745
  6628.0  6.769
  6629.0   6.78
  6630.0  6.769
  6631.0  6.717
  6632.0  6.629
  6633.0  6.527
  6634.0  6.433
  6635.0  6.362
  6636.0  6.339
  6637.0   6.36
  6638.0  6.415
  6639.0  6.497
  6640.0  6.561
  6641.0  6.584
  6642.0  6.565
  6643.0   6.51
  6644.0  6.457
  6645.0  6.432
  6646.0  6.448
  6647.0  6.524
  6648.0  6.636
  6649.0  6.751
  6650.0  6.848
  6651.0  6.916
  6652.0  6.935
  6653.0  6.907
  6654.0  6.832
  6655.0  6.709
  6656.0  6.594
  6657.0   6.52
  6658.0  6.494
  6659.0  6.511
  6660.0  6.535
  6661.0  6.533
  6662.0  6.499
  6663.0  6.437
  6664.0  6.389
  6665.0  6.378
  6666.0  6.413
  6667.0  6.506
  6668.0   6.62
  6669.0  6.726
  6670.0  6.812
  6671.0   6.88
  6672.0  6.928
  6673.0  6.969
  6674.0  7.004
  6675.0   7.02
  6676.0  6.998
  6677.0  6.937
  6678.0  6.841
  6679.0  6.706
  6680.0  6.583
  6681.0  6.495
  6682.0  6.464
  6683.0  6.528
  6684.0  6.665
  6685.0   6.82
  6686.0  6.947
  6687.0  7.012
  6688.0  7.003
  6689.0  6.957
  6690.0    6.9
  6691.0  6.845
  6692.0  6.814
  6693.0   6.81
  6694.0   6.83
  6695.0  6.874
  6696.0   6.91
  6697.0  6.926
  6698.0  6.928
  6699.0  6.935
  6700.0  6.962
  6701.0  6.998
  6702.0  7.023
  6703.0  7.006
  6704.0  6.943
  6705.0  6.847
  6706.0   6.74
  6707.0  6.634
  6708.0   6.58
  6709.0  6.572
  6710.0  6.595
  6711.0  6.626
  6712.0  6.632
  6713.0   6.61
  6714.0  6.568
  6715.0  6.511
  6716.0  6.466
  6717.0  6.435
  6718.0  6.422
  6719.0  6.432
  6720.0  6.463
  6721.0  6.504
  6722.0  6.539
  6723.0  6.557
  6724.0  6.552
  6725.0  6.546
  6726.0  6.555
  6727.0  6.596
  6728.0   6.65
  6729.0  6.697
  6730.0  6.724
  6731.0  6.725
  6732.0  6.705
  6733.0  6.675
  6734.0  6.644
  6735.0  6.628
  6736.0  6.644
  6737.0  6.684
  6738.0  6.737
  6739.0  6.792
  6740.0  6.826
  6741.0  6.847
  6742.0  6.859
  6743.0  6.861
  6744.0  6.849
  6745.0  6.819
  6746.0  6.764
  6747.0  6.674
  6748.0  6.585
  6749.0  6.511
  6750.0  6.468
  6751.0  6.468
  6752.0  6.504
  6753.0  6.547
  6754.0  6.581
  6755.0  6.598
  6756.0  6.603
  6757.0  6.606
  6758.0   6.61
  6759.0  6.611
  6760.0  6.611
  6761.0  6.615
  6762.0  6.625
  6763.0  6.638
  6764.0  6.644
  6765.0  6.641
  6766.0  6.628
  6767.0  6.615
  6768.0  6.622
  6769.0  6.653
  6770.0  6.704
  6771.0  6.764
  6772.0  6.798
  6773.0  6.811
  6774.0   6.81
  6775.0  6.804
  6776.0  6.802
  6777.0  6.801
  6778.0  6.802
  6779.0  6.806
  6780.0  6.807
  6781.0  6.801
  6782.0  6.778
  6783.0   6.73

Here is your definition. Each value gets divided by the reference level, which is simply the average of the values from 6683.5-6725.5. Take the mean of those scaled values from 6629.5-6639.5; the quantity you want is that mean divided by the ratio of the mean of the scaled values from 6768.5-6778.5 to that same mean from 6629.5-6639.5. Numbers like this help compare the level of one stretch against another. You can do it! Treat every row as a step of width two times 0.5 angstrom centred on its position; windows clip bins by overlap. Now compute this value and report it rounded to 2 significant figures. 0.93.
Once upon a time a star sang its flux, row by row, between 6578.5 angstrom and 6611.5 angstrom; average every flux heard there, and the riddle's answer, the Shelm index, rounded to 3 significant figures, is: 6.78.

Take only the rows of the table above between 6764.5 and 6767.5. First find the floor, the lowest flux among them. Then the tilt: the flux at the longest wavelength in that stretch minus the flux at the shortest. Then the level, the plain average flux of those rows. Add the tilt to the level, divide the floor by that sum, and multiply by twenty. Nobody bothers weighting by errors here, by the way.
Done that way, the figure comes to 20.0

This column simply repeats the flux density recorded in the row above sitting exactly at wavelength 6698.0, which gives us 6.928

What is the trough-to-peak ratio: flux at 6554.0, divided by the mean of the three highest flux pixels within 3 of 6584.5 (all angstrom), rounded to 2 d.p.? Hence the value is 0.99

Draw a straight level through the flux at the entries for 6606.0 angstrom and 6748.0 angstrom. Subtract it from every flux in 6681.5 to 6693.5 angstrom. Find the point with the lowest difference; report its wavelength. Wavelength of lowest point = 6682.0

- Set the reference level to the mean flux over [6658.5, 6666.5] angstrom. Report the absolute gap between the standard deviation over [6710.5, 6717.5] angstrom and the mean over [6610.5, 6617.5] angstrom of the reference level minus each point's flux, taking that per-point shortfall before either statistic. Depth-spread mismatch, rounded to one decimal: 0.1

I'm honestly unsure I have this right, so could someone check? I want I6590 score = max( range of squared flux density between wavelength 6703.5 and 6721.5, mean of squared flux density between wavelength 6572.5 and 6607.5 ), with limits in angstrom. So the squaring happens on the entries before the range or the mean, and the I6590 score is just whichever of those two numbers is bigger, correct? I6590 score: 46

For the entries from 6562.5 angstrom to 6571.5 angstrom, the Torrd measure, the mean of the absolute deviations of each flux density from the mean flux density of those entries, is 0.29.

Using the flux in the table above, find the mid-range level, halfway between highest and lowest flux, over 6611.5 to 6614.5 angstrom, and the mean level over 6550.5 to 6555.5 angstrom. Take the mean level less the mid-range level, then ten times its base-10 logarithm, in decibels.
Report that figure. -7.4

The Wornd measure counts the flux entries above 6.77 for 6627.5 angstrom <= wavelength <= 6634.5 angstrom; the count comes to 1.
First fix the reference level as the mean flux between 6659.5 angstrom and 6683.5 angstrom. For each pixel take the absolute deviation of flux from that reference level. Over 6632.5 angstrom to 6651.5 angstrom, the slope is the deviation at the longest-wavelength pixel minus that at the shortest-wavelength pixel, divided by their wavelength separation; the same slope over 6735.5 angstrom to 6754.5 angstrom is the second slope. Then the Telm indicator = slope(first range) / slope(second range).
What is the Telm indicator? 1.5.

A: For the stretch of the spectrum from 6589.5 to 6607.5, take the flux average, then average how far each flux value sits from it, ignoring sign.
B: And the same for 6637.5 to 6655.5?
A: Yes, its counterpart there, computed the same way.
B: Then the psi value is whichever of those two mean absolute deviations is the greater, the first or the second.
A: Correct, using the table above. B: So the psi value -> 0.159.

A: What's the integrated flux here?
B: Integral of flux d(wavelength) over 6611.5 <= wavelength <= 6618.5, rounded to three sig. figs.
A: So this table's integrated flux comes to 45.5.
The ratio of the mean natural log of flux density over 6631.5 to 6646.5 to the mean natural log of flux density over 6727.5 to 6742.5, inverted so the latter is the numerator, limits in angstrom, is 1.020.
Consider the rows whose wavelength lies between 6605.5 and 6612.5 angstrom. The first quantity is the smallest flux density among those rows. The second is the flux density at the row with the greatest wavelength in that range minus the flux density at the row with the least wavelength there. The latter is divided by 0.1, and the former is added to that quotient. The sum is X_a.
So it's 3.3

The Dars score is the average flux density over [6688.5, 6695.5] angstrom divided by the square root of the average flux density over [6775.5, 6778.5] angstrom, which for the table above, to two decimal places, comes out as 2.63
